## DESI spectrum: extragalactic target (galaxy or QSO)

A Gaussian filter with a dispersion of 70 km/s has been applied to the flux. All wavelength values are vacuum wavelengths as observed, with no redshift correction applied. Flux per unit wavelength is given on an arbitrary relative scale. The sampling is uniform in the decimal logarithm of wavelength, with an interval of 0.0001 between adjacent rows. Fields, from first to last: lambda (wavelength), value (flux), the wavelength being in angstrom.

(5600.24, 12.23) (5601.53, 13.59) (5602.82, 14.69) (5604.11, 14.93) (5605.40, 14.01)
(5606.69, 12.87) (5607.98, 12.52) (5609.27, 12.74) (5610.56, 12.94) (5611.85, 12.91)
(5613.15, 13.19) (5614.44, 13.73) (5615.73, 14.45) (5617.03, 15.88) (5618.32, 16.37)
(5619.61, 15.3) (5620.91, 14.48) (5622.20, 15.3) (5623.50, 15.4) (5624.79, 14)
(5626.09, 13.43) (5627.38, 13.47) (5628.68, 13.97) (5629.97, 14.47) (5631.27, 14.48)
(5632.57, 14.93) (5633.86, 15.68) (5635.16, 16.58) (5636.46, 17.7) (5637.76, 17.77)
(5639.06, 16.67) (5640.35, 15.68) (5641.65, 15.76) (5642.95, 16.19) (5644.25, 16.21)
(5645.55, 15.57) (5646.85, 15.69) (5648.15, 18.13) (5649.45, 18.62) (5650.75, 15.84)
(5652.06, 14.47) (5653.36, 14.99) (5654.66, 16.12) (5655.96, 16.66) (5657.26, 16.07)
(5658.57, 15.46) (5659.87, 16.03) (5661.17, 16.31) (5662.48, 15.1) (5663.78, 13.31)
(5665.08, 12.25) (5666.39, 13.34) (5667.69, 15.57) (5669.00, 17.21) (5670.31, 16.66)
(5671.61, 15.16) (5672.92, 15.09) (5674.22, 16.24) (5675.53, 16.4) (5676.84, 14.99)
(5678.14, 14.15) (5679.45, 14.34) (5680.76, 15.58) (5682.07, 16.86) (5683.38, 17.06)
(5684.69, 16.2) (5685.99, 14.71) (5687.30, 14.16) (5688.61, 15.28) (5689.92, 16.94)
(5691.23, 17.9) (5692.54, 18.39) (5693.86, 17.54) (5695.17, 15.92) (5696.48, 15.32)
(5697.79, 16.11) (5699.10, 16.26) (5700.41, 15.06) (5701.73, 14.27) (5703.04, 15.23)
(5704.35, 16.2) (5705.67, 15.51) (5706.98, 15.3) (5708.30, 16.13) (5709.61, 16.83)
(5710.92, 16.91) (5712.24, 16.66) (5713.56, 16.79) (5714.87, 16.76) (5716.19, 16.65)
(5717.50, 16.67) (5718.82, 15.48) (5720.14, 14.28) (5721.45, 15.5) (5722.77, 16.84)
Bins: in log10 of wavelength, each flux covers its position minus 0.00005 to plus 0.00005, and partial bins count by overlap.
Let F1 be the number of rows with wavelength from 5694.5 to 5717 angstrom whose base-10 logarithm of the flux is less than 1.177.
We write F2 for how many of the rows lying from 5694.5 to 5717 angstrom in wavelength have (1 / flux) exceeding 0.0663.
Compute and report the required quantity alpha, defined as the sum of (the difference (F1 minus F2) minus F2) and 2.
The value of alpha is -1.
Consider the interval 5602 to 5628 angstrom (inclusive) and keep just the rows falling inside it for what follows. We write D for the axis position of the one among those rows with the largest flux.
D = 5618.32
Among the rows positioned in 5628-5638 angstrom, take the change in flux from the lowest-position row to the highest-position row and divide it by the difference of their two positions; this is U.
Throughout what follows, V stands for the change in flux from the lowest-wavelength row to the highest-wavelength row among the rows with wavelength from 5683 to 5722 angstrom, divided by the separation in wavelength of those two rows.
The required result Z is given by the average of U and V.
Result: 0.189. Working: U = 0.42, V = -0.041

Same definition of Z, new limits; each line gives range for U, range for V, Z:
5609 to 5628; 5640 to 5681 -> 0.019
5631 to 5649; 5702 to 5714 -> 0.182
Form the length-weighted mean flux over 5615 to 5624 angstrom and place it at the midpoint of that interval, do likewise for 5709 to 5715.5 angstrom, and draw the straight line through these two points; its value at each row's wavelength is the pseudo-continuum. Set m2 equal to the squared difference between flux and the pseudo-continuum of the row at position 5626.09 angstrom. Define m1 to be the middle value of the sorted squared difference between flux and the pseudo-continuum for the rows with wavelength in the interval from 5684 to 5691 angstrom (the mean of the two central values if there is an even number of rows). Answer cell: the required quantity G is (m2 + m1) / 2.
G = 2.57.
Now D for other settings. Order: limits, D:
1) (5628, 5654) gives 5649.45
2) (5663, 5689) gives 5669.00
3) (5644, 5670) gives 5649.45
